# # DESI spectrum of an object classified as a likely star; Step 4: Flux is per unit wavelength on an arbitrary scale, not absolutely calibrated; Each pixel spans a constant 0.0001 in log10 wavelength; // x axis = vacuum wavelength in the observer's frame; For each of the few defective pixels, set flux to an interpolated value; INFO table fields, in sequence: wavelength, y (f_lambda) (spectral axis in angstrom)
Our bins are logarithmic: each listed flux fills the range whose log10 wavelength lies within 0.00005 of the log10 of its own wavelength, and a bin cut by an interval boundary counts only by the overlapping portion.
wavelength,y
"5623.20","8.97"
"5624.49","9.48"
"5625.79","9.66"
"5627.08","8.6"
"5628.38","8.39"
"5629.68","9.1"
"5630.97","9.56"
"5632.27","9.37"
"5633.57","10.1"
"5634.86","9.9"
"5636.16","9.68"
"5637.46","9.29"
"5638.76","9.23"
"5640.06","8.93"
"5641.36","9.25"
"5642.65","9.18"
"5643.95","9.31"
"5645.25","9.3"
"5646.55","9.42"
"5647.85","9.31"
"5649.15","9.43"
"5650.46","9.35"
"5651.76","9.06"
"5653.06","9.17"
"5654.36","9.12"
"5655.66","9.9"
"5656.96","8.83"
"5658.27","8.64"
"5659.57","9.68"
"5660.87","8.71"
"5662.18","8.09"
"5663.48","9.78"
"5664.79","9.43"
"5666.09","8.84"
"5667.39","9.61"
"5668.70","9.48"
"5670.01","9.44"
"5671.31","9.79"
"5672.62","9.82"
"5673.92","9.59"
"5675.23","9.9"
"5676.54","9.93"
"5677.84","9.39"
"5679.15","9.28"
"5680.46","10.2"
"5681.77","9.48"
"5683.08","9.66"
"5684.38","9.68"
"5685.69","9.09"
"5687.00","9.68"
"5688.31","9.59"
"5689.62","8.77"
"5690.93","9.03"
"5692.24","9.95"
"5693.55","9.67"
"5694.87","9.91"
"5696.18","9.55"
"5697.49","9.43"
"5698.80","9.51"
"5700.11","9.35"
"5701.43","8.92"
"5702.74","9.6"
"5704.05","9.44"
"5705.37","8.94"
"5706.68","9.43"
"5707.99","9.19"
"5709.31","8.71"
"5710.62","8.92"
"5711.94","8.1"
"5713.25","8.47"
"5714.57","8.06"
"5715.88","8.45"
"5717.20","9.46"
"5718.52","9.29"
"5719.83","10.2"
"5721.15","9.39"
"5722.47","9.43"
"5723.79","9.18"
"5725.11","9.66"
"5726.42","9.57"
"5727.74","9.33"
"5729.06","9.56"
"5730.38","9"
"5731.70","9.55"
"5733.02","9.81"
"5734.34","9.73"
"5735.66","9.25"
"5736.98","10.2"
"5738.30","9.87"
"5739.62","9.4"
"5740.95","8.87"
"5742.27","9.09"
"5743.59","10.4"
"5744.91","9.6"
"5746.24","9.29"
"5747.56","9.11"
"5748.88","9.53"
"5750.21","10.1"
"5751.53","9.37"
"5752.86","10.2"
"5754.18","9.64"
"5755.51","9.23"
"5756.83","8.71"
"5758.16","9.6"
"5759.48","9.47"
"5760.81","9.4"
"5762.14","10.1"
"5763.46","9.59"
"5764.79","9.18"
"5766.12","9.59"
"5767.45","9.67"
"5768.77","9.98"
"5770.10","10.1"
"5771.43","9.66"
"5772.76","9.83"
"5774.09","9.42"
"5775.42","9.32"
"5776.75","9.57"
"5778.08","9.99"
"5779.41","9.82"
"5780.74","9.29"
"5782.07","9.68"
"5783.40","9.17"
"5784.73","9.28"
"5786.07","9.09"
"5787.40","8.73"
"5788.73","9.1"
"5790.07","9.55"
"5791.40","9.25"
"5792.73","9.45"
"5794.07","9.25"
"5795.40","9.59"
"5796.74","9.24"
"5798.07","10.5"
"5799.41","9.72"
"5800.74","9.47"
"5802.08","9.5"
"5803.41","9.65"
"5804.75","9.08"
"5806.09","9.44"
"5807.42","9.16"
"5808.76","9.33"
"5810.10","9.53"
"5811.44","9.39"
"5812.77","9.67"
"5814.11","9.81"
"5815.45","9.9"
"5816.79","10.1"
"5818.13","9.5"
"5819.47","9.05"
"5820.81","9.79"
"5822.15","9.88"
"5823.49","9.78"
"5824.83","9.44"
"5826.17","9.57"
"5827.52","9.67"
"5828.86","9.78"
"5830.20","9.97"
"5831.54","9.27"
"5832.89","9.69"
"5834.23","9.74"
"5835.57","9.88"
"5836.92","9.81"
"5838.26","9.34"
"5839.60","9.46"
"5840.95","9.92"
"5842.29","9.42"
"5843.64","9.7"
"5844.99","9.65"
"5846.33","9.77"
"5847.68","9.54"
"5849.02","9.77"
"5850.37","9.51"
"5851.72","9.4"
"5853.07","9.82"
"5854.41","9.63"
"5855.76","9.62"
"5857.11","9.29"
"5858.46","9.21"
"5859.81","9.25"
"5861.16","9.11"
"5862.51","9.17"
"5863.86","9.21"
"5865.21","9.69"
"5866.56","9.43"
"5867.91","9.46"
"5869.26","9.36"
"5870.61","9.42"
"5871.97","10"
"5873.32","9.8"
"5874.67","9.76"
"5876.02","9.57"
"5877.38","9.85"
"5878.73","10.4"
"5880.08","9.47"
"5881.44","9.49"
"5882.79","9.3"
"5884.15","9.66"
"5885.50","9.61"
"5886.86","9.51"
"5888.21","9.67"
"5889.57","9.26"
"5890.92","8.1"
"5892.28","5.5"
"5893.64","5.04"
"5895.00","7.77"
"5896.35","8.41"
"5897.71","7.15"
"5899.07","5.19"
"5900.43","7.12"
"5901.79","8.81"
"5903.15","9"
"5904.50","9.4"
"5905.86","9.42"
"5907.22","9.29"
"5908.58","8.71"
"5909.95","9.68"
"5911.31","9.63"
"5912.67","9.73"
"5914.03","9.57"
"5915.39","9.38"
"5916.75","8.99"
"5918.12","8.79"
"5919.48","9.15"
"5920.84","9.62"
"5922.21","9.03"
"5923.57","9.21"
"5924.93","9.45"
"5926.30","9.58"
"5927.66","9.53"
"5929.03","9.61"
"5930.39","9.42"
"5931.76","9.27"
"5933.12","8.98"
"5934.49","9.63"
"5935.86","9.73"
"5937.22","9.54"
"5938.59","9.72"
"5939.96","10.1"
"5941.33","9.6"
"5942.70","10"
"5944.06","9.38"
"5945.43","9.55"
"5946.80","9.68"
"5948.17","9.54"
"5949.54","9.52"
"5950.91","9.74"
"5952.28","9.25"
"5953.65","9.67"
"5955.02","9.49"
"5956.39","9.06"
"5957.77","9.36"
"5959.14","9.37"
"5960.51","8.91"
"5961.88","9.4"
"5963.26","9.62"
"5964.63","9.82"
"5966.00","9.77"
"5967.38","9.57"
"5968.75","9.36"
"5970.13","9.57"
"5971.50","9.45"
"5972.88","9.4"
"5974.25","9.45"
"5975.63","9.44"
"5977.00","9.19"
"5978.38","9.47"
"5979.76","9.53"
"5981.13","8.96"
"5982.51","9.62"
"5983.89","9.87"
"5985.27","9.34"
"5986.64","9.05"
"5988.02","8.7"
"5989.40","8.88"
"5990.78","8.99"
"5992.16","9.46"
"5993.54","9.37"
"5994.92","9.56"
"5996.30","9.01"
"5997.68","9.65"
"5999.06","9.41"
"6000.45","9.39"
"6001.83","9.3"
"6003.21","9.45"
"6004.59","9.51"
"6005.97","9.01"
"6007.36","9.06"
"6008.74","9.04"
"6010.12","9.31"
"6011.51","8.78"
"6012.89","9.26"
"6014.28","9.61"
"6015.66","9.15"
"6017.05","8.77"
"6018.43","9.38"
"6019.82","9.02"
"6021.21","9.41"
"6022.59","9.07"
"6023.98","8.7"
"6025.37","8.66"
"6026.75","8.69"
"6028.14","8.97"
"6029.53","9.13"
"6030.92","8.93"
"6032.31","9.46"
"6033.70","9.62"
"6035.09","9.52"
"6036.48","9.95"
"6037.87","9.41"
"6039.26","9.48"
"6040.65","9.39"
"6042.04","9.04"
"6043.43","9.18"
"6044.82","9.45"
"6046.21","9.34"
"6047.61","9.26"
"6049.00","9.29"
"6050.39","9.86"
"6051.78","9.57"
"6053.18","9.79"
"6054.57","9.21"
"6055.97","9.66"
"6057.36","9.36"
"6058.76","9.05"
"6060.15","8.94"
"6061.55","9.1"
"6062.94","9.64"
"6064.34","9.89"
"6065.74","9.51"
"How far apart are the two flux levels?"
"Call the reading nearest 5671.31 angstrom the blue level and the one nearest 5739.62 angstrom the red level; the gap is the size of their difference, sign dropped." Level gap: 0.4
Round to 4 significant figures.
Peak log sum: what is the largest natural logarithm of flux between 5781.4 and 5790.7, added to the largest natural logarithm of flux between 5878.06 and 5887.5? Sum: 4.612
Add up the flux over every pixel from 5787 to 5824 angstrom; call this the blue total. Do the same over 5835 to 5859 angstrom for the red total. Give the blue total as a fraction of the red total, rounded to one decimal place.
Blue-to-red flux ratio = 1.5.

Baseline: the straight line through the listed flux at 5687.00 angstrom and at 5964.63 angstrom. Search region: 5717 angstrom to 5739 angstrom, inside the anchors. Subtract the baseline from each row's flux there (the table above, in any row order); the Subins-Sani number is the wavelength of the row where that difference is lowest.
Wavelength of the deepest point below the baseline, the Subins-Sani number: 5730.38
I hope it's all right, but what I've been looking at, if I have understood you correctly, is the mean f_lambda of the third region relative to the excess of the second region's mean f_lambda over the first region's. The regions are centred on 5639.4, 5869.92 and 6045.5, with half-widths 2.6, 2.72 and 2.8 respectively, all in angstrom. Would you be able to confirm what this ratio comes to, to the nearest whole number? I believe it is 24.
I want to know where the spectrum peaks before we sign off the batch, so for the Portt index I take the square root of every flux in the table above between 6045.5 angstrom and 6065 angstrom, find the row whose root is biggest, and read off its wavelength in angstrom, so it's 6064.34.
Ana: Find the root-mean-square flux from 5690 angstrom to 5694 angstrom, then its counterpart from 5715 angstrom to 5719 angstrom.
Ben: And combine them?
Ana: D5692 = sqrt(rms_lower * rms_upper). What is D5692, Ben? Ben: 9.3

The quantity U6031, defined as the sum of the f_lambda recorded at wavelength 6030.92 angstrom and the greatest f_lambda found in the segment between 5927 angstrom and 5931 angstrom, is 18.5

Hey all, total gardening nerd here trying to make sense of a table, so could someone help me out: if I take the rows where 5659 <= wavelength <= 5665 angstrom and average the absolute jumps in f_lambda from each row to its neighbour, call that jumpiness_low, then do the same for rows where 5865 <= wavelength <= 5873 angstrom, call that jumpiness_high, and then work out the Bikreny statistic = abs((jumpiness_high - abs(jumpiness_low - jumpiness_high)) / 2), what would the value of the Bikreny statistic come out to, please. 0.25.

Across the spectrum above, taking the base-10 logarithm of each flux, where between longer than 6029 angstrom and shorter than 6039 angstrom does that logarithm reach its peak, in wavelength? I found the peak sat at 6036.48 angstrom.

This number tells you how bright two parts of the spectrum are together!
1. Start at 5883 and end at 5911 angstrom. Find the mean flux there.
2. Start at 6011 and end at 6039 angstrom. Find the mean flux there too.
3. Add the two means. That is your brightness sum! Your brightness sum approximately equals 17.5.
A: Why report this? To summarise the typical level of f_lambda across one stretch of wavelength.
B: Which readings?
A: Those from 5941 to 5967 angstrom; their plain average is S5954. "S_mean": 9.51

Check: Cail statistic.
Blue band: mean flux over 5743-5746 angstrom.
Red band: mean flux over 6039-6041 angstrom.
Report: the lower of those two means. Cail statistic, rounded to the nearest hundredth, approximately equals 9.44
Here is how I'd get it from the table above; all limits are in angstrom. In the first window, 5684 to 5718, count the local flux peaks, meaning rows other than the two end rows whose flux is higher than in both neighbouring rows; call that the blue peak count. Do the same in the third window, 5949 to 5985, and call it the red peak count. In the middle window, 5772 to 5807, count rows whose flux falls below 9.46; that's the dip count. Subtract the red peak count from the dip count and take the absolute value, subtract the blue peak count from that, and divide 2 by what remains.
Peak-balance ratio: -2.0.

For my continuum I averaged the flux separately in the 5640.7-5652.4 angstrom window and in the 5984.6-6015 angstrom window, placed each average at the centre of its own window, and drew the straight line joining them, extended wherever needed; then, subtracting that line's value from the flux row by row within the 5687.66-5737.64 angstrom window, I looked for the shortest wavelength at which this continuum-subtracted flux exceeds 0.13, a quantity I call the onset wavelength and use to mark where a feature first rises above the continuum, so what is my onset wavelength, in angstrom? 5688.31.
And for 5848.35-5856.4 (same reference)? 5849.02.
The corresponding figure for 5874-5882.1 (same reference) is 5874.67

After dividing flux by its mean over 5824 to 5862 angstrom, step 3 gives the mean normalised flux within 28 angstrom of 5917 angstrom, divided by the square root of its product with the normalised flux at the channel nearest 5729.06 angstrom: 0.96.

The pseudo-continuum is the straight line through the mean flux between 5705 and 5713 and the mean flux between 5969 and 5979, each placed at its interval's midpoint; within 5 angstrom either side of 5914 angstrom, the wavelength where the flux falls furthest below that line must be 5918.12 angstrom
